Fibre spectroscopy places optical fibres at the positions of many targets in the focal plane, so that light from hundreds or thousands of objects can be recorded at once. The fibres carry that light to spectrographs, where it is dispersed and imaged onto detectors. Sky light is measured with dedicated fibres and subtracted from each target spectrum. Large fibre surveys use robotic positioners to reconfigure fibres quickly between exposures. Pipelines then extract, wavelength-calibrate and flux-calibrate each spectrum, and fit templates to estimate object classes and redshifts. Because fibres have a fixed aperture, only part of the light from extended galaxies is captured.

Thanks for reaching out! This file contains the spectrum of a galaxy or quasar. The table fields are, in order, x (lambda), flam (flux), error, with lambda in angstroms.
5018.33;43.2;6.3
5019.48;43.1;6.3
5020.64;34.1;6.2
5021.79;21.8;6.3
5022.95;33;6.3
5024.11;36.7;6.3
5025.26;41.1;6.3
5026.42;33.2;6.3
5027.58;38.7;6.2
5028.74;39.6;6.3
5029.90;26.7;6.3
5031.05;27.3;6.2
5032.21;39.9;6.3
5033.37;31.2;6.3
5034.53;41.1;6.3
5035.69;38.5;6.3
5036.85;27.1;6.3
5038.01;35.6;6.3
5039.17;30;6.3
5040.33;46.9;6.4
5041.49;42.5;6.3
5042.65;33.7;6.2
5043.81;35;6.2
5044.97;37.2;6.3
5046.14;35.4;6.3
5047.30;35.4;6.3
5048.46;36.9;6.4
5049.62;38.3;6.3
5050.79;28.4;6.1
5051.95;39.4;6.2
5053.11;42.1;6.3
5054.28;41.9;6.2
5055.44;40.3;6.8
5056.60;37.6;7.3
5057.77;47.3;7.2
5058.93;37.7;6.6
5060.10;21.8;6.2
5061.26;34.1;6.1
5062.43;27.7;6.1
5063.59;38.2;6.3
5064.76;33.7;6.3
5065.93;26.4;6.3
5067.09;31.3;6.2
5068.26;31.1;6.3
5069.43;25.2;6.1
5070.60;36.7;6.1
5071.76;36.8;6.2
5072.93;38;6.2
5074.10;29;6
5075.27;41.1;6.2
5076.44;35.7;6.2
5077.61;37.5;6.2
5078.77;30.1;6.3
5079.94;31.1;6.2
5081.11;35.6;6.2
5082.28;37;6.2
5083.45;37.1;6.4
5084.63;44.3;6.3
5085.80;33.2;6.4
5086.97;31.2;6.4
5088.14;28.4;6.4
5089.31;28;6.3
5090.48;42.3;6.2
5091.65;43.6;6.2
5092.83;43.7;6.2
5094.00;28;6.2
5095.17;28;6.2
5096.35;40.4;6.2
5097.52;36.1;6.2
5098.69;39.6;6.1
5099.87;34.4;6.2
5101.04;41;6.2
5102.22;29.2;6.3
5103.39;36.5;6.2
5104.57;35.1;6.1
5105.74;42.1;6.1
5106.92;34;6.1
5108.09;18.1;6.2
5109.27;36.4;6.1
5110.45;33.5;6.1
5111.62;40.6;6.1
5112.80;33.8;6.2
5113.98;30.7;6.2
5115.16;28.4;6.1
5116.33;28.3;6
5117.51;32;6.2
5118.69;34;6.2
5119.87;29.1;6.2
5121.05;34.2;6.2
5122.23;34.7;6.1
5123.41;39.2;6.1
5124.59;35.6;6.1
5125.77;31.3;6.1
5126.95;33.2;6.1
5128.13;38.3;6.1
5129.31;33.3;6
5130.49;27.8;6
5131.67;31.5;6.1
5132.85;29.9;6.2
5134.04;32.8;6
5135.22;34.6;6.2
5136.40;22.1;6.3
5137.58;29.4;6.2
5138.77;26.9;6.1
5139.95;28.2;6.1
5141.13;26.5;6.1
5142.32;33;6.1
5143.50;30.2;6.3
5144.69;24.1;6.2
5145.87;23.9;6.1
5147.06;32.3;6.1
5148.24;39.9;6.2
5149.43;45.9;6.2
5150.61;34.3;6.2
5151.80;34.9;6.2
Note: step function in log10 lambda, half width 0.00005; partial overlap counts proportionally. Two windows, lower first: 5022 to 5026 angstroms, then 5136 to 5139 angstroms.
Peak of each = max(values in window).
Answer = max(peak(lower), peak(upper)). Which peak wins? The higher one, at 41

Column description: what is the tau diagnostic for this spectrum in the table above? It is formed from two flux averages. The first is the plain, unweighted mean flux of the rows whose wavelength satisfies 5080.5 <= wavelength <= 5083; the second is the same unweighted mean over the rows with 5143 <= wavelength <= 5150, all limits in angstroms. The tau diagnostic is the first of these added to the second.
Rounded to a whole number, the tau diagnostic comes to 69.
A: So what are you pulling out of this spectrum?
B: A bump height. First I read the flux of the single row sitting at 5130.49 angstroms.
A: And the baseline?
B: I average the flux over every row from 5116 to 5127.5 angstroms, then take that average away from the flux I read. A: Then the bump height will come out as -5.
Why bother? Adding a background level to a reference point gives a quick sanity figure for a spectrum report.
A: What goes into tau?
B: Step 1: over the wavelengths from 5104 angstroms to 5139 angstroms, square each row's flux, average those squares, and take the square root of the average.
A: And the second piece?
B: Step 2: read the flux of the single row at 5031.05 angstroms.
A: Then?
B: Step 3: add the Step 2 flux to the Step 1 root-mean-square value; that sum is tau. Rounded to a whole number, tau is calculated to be 60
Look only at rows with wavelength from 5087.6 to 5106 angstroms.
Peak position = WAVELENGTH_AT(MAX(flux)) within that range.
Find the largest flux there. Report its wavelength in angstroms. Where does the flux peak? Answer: 5092.83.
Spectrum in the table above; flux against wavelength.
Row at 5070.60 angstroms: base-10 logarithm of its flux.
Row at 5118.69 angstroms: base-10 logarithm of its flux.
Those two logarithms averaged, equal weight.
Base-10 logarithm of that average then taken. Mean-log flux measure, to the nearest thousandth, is 0.190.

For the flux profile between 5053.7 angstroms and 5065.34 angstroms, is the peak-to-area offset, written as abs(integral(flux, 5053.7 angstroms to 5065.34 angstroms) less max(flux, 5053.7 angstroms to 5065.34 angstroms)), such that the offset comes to 372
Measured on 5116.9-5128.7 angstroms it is 364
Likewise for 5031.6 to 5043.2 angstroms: 378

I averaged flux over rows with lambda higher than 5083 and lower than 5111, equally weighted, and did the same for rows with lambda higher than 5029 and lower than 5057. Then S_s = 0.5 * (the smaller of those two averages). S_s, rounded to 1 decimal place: 17.6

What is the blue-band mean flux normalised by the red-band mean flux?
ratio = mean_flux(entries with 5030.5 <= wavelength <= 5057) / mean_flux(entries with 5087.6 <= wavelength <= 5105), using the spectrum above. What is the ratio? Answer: 1.03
